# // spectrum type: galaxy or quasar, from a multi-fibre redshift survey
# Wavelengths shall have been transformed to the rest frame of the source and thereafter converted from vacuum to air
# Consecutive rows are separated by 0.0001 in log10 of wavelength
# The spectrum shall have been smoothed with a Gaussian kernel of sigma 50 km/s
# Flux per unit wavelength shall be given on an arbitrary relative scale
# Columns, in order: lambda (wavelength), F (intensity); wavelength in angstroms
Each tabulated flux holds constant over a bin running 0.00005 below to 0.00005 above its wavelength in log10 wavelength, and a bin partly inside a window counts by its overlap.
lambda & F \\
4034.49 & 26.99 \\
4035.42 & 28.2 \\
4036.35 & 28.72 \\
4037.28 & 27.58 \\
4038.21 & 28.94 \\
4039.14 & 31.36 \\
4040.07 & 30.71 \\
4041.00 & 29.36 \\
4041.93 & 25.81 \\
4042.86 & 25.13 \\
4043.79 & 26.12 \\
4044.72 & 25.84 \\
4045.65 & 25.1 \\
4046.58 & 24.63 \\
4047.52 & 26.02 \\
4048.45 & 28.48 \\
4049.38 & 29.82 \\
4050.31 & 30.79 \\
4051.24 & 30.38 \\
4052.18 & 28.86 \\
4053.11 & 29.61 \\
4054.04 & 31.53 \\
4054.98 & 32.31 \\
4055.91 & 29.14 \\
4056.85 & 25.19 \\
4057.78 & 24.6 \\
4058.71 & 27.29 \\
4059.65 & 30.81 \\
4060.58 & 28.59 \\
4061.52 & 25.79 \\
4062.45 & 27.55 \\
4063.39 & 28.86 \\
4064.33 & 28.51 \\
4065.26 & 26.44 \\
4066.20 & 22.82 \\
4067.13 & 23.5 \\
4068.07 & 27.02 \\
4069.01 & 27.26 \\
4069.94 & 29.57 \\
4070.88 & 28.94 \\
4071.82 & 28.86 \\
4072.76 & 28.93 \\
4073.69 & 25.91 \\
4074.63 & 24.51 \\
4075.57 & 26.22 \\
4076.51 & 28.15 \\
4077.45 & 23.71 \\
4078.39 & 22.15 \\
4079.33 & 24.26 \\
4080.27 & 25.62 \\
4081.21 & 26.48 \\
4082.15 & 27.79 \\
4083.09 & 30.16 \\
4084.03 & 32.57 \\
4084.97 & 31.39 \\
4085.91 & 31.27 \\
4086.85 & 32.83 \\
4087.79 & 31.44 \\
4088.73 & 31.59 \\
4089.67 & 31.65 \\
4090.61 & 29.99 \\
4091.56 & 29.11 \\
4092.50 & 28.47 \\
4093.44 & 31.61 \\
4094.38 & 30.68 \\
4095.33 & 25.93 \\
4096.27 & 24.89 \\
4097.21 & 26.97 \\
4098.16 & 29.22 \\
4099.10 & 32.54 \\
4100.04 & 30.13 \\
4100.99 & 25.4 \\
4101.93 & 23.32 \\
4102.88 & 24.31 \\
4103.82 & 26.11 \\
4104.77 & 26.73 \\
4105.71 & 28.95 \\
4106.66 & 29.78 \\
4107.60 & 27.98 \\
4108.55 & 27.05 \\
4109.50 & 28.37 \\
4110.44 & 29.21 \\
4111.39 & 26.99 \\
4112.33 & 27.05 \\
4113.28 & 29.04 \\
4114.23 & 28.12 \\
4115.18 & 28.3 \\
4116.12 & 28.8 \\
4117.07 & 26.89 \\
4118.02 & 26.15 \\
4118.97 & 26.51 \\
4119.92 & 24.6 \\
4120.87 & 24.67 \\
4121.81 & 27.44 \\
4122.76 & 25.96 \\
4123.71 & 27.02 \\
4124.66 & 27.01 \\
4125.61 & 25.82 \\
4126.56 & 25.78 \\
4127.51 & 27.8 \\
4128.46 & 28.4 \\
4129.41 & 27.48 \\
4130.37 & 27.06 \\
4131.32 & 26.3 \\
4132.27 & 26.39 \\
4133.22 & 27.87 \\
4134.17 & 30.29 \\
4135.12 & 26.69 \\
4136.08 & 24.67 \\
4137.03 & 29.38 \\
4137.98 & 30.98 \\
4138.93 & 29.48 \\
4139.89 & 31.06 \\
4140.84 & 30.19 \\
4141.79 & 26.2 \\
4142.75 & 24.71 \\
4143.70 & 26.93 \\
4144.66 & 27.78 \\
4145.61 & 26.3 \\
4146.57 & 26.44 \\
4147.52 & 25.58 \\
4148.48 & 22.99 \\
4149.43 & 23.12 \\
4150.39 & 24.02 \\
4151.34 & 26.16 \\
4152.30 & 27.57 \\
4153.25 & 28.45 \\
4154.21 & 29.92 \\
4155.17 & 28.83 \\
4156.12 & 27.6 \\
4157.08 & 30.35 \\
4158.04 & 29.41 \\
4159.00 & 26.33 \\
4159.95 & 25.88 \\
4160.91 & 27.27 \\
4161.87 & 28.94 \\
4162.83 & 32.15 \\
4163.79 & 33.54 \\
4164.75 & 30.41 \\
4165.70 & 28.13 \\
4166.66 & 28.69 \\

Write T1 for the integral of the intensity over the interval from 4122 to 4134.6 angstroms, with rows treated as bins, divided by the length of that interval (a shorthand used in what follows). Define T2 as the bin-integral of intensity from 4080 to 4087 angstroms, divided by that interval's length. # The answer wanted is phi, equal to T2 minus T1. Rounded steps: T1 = 27.2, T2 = 29.8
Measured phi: 2.6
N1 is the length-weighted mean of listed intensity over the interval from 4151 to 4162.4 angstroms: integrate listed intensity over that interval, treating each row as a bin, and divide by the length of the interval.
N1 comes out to 28.1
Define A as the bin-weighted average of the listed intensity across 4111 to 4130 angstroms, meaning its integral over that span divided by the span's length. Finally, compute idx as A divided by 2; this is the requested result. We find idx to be 13.5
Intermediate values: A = 26.99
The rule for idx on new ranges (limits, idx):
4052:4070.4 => 13.9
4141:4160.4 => 13.4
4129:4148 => 13.8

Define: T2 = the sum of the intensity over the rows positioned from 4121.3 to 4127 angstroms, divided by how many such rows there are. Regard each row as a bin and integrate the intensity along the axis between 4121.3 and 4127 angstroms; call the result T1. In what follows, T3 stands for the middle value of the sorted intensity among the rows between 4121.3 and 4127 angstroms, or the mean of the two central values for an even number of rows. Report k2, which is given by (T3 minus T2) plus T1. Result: 151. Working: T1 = 151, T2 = 26.5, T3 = 26.5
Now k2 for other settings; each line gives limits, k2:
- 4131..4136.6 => 151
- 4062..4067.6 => 148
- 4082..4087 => 156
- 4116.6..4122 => 141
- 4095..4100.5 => 156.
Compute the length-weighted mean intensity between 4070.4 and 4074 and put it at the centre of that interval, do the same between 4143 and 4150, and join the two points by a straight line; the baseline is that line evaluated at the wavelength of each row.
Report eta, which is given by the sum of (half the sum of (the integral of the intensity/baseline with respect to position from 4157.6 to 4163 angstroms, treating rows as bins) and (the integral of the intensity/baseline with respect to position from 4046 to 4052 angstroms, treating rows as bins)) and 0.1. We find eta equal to 6.05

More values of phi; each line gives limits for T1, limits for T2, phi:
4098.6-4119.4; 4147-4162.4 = -0.6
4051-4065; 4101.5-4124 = -1.5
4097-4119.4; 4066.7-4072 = -0.2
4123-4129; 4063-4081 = -0.6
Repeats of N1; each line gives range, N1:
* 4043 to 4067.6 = 27.6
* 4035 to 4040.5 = 29.2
